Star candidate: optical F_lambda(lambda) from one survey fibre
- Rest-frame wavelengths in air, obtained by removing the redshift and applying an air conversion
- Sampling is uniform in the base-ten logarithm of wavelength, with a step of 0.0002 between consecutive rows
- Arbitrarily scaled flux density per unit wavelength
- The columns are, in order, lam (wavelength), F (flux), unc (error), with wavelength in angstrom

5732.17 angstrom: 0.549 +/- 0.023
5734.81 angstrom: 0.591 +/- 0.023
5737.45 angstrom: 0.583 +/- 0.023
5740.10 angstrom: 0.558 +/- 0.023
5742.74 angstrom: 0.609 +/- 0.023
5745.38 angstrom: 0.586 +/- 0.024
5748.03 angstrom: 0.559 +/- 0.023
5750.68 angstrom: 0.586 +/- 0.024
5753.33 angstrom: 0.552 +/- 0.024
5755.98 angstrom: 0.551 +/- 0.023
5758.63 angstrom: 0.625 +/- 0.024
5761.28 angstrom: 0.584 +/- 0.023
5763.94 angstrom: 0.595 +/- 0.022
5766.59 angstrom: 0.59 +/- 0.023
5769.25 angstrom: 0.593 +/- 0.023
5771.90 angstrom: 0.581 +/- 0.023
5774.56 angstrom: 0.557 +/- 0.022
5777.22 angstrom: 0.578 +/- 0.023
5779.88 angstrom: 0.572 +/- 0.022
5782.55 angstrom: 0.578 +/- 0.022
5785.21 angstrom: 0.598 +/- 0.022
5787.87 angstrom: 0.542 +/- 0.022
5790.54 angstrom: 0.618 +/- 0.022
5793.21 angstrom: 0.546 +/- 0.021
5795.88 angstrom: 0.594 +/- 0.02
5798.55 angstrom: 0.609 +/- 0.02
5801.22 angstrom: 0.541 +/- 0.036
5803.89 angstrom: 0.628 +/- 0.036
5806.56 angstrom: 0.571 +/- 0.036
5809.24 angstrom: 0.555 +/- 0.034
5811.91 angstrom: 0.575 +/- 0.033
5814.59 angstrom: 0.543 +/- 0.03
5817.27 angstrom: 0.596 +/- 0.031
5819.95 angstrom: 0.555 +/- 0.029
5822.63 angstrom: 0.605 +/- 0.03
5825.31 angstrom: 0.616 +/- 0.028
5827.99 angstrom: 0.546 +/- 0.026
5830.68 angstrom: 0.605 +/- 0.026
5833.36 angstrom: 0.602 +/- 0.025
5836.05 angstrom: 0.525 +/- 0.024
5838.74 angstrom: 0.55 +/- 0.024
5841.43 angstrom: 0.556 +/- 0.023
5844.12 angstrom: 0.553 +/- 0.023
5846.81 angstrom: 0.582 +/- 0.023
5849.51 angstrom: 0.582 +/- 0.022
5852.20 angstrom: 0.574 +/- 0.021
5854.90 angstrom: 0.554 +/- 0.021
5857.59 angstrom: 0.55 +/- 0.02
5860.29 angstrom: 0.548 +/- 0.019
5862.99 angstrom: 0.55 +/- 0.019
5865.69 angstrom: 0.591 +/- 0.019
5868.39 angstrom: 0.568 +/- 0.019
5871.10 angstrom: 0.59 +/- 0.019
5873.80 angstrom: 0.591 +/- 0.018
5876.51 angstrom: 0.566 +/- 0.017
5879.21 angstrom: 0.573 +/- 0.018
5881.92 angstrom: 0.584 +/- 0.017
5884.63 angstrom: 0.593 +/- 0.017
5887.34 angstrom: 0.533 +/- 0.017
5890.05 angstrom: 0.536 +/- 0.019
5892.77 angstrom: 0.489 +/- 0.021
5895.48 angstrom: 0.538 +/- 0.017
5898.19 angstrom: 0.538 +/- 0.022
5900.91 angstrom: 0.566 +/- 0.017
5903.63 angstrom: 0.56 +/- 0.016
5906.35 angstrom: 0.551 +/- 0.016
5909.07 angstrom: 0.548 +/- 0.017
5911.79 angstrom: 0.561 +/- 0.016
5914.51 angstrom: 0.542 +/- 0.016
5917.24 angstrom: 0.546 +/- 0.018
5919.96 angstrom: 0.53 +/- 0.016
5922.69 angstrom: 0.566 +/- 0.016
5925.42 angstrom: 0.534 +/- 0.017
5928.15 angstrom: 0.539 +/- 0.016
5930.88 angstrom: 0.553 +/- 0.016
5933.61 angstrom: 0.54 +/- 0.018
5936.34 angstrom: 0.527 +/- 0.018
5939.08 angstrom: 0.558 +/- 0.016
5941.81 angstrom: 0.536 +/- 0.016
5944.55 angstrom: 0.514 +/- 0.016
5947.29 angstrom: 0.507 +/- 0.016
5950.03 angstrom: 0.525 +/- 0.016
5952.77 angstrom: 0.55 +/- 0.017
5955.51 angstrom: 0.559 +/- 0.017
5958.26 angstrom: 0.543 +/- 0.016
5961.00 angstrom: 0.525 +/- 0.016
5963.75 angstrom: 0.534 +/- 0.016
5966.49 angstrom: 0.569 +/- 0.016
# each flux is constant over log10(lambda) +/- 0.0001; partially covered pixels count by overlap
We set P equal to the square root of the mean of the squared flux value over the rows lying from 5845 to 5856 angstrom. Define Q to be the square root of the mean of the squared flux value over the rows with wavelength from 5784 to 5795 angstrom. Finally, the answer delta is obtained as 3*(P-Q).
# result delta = -0.01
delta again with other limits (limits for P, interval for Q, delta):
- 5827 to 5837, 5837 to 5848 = 0.03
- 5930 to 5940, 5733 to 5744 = -0.12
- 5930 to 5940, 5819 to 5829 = -0.11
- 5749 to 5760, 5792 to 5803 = 0.02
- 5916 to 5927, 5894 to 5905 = -0.02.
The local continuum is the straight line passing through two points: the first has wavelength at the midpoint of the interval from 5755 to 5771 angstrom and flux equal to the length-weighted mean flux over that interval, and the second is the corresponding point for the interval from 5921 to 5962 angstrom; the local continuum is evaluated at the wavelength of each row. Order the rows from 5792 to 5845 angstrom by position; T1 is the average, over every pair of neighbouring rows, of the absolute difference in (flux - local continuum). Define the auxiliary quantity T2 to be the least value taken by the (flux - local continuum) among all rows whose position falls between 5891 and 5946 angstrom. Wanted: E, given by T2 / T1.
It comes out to -1.6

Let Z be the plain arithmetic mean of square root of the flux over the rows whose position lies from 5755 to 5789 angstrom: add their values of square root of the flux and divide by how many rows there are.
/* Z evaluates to 0.762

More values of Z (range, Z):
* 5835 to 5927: 0.746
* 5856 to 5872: 0.752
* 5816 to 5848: 0.758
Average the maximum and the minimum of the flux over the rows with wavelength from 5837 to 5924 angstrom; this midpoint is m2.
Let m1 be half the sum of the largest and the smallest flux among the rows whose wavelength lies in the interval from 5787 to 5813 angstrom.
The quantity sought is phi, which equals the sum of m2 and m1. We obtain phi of 1.13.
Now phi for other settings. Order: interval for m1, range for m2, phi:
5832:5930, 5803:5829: 1.13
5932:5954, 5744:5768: 1.12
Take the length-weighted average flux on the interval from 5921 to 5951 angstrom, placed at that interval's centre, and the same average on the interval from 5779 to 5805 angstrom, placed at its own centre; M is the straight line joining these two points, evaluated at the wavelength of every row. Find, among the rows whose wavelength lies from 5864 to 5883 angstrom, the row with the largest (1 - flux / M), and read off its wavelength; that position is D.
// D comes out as 5868.39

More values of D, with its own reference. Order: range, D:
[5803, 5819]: 5814.59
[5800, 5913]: 5892.77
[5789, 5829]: 5801.22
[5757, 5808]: 5787.87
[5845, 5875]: 5860.29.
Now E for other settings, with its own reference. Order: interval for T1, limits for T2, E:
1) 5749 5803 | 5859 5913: -2.0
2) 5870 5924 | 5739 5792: -2.3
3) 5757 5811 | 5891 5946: -1.9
